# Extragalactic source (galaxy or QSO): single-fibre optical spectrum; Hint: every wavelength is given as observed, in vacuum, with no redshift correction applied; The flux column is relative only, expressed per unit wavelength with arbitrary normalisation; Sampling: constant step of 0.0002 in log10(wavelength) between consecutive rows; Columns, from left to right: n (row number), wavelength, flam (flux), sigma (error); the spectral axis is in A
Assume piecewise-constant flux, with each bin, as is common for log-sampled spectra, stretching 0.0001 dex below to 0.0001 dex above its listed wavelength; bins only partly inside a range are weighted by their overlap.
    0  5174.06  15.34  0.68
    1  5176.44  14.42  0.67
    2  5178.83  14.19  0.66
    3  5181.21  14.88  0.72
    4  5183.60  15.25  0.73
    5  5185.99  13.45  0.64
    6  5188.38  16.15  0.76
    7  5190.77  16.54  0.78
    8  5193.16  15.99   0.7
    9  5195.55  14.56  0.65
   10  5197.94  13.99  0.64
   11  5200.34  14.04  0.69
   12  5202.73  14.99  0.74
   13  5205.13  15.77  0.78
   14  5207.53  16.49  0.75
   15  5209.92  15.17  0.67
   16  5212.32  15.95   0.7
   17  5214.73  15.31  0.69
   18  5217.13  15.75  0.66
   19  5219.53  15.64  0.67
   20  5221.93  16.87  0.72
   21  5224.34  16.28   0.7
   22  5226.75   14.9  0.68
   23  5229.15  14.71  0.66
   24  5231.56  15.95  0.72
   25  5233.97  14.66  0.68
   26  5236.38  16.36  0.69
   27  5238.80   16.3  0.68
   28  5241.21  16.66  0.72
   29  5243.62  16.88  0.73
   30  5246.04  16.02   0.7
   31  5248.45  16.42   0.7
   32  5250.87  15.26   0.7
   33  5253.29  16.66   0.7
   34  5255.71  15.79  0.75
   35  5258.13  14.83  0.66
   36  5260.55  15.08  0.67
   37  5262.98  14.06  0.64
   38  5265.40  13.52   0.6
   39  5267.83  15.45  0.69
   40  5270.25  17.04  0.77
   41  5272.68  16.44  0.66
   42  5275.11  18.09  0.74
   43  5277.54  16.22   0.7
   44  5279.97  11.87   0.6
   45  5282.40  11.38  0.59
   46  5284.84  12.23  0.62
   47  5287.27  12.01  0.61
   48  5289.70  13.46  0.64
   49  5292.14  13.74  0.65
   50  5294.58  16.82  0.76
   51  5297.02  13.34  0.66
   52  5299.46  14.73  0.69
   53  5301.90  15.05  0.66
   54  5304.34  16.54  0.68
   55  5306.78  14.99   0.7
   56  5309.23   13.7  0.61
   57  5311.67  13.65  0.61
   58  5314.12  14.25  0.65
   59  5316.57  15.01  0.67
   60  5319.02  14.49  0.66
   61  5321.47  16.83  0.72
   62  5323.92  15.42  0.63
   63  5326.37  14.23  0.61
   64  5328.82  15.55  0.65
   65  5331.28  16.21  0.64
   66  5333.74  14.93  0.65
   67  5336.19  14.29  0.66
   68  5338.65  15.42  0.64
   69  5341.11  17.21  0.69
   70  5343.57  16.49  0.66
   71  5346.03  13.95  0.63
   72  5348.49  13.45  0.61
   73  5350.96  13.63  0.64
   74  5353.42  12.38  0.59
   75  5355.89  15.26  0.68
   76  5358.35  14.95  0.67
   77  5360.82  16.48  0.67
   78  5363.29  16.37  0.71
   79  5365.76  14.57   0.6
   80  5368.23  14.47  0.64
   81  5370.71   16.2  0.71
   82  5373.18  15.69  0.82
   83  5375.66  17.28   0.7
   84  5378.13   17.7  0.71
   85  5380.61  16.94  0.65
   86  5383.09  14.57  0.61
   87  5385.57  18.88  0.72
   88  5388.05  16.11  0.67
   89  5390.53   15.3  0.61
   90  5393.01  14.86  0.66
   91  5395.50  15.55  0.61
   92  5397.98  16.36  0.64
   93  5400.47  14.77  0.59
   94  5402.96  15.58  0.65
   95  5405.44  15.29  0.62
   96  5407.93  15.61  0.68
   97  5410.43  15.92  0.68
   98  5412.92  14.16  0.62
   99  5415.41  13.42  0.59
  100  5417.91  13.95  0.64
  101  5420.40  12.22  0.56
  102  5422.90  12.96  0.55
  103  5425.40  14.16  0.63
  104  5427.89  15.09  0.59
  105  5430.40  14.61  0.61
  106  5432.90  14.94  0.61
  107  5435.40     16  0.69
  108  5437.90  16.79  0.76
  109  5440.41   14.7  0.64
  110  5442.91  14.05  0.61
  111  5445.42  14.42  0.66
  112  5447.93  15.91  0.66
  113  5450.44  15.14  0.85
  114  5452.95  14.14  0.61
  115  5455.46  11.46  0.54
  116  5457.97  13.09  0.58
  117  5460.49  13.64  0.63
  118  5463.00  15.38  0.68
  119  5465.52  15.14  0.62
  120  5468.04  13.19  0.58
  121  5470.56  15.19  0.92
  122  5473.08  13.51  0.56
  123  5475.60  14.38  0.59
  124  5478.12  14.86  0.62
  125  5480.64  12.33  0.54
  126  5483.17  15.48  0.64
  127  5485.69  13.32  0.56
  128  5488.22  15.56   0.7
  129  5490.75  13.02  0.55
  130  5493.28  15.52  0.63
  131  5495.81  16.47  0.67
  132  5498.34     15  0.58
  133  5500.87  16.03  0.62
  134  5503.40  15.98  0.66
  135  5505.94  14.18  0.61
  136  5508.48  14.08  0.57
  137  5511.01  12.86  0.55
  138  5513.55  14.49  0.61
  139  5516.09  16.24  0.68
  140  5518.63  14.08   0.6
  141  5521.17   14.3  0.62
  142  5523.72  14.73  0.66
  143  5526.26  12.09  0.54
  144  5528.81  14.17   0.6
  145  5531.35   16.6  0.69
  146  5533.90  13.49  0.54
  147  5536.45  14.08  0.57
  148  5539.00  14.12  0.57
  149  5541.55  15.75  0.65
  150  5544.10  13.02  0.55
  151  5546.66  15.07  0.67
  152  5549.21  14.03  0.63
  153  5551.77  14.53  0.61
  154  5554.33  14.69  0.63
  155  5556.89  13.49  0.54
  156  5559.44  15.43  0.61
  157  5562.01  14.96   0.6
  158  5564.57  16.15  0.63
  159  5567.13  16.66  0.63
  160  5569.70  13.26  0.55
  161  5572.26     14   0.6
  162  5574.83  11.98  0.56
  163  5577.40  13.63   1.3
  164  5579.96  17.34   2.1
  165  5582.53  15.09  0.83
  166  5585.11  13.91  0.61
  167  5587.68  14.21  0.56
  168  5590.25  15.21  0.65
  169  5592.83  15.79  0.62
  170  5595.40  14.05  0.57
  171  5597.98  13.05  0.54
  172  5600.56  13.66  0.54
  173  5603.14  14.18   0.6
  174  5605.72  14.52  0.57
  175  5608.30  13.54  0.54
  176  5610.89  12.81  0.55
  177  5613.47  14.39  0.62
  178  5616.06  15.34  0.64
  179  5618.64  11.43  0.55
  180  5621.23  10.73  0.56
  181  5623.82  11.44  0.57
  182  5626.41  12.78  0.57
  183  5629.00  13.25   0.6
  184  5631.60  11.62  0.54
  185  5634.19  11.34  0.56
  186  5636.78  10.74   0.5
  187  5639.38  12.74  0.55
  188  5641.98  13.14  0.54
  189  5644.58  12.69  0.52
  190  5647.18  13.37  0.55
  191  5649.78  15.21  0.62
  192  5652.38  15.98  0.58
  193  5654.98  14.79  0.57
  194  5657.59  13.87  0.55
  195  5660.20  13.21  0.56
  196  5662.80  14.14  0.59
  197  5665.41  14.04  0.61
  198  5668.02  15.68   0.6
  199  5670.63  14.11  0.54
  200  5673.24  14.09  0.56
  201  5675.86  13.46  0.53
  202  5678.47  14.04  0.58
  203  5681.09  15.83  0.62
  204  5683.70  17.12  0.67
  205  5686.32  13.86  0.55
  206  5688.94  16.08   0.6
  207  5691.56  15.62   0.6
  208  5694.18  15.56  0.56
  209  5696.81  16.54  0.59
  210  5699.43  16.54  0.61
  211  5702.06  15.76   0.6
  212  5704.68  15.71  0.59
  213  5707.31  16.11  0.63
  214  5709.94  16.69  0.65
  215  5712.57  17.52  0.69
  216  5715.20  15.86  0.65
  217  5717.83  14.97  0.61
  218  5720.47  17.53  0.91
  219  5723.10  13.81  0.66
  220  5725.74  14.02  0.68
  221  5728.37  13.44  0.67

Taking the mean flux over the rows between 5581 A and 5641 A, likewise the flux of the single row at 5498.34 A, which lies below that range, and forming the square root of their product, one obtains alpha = 14.1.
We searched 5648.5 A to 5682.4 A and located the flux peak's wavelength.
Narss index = 5652.38 A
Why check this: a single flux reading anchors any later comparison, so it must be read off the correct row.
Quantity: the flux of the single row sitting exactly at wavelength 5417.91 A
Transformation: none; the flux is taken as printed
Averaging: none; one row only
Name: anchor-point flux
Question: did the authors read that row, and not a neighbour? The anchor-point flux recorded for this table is 13.95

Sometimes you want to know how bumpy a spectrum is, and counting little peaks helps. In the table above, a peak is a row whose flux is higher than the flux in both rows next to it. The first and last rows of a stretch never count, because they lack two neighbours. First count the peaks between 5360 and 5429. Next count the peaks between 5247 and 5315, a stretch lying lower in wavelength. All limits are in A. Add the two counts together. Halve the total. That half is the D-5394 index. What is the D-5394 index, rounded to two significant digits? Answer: 7.0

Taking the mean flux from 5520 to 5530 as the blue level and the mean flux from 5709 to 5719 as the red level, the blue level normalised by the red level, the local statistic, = 0.85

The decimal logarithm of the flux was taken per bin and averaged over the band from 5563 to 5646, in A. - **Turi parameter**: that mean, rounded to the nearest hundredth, 1.13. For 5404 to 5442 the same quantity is 1.16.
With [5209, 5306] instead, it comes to 1.18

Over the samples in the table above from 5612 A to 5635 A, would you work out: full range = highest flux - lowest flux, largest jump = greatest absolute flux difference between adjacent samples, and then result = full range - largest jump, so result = 0.70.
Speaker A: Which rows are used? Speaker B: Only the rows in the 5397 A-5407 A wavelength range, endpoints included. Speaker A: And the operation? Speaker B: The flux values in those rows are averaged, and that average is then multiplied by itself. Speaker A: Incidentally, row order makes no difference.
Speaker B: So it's 240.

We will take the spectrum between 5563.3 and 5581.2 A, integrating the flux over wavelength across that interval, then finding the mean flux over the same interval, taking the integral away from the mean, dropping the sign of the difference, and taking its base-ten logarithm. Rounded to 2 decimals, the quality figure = 2.40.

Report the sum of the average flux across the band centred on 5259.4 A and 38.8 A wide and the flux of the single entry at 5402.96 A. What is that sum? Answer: 31.5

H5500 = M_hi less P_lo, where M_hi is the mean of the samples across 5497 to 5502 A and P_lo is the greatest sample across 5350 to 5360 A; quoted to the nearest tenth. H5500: 0.3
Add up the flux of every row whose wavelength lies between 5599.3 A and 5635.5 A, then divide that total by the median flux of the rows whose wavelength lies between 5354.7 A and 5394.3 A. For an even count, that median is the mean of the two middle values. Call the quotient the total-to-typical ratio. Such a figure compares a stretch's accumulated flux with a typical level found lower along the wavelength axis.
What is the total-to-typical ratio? 11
